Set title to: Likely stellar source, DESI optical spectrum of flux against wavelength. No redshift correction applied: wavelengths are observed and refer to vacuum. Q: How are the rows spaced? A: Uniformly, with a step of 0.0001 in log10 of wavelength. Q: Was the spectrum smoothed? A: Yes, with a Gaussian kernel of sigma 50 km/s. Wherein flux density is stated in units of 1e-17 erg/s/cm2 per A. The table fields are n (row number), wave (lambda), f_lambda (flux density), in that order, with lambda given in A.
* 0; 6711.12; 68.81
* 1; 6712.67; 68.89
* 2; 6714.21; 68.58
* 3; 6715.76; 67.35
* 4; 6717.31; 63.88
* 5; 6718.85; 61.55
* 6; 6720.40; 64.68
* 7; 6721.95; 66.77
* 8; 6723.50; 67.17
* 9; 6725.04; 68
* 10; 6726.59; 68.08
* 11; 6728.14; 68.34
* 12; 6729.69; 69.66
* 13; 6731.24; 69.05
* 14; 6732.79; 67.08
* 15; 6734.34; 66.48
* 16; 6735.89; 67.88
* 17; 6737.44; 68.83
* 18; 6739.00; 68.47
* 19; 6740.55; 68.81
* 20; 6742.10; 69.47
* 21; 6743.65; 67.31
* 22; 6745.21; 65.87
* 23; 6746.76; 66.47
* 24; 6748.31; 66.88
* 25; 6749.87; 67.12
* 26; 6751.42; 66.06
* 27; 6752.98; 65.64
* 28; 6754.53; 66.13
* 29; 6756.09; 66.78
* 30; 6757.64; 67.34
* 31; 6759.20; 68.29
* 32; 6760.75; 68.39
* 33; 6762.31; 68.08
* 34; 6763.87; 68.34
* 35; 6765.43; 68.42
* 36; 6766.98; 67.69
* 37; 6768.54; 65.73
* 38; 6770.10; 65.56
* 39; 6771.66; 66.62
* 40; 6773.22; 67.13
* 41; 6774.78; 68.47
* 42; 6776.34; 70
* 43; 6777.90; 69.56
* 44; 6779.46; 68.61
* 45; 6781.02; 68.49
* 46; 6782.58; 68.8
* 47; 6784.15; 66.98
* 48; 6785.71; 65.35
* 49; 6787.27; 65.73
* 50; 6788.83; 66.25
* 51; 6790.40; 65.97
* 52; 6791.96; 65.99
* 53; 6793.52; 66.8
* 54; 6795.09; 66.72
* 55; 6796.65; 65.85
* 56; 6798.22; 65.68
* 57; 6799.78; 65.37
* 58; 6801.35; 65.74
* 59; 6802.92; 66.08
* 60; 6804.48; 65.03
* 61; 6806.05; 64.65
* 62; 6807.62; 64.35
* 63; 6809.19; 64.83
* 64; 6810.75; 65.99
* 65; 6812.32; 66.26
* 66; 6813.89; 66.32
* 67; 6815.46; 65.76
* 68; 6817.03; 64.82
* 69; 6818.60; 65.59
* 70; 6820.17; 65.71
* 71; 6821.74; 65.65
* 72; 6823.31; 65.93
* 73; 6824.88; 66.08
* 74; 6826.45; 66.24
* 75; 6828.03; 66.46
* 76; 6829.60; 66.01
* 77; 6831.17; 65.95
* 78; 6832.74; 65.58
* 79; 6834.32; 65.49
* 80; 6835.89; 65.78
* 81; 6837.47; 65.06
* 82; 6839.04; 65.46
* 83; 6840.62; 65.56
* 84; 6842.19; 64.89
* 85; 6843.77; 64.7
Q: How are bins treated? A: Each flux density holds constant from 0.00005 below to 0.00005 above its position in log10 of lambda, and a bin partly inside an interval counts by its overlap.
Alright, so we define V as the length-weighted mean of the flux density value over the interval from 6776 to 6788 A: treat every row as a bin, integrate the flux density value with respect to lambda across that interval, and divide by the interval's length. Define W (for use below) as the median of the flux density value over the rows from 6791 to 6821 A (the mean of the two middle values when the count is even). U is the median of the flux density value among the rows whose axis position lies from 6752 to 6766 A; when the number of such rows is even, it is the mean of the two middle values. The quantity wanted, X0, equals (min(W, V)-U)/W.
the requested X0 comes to -0.036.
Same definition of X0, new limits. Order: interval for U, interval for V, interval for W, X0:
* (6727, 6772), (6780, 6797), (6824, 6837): -0.021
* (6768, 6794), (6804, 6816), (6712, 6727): -0.021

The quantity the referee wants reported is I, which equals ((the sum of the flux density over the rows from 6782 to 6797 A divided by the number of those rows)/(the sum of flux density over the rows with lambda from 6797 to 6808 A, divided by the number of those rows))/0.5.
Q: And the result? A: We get 2.04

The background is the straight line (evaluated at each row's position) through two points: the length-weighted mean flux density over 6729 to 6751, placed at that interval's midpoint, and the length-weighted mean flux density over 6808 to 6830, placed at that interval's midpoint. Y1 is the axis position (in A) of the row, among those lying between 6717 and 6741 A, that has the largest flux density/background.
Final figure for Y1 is 6729.69 A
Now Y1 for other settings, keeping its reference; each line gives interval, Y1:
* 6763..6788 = 6776.34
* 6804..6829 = 6828.03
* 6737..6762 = 6742.10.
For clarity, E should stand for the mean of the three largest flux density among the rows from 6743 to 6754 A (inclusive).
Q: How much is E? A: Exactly 67.1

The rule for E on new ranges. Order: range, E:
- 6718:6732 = 69.0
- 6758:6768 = 68.4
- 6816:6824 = 65.8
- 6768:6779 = 69.3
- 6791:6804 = 66.5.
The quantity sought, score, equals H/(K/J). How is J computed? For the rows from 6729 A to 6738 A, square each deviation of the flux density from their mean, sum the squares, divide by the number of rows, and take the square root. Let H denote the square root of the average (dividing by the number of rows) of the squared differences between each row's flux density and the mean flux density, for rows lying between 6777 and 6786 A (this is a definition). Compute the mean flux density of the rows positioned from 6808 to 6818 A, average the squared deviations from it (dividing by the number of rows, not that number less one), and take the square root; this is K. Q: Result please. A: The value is 2.53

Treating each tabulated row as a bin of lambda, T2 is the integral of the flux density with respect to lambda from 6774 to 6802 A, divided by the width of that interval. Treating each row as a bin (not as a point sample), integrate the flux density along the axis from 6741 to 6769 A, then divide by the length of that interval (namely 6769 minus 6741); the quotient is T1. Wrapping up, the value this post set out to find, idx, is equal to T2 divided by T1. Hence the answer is 1.00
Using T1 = 67.27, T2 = 67.0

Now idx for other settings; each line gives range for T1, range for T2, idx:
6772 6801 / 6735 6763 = 1.01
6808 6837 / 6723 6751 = 1.03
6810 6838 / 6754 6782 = 1.03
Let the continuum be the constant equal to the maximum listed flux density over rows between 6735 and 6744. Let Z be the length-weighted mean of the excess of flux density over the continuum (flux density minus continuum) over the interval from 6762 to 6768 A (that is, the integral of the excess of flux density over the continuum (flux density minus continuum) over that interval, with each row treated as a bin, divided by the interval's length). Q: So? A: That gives -1.4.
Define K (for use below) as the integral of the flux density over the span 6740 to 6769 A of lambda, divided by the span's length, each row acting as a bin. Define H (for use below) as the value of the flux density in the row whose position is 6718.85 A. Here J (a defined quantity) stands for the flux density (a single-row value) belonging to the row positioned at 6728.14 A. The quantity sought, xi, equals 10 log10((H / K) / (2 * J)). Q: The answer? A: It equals -21.7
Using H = 61.55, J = 68.34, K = 67.3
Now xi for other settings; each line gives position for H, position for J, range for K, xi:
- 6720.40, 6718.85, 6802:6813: -20.9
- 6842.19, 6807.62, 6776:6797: -21.2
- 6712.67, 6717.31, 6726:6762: -21.0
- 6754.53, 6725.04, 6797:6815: -21.3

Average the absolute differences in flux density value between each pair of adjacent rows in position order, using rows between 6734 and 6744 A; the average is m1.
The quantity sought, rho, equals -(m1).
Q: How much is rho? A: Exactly -1.0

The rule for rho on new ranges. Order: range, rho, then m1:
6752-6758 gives -0.6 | 0.6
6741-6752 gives -1.0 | 1.0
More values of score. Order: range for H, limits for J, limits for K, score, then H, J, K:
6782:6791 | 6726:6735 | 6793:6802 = 2.29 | 1.1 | 1.08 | 0.54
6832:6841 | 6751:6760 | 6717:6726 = 0.09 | 0.2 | 0.89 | 2.21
